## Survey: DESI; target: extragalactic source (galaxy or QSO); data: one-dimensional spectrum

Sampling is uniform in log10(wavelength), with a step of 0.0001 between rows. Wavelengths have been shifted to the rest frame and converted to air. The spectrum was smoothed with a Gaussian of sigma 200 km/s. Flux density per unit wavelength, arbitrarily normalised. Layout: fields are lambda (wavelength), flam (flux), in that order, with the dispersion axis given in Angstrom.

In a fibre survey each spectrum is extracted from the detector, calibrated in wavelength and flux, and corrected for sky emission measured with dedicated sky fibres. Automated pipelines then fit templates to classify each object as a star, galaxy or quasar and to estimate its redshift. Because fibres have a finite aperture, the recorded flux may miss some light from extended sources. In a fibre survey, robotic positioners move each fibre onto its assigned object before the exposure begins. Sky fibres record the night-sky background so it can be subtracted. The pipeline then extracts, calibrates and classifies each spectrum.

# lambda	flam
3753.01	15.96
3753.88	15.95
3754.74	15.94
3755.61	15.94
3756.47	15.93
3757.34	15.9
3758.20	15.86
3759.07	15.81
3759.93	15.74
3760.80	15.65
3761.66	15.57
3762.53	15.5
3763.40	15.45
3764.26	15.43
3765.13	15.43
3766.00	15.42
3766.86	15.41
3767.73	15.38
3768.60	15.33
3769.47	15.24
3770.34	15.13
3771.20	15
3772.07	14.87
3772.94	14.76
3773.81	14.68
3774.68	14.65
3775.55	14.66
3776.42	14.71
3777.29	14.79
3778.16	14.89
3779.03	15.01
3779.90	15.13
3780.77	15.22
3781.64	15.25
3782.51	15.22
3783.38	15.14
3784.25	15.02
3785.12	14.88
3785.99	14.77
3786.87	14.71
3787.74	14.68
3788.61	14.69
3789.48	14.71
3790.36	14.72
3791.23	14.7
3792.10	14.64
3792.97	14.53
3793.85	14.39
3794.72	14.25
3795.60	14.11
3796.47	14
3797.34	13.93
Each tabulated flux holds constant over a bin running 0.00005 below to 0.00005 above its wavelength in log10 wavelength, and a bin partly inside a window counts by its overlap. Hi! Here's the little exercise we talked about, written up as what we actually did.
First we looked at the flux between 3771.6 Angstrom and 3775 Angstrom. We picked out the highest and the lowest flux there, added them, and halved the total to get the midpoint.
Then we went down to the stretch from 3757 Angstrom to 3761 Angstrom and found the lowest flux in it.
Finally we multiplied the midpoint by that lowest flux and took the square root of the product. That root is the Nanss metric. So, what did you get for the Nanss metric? 15.2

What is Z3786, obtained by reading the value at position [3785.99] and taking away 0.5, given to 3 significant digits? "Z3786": 14.3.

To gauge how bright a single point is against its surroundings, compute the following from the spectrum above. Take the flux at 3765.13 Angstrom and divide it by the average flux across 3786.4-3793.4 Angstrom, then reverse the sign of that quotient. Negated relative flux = -1.052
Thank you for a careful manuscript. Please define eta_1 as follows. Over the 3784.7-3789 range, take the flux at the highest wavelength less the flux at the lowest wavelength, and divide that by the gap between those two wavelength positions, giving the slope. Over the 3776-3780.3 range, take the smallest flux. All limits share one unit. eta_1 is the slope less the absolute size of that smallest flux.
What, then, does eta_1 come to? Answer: -14.8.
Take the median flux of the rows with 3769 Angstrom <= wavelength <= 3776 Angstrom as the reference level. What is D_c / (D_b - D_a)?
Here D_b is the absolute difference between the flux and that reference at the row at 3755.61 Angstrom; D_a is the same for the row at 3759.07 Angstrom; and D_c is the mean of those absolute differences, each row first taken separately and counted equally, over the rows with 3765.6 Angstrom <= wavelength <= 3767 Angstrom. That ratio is 4.6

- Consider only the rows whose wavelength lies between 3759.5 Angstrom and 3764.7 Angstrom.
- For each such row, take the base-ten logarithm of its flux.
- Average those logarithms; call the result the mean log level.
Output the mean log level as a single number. 1.19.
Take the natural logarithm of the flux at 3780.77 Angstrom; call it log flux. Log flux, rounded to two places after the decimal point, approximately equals 2.72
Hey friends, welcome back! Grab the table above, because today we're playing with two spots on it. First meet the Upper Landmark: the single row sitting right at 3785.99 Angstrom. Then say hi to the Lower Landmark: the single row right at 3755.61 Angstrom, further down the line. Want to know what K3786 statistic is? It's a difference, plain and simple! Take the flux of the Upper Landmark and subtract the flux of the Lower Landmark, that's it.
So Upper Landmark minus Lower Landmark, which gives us -1.2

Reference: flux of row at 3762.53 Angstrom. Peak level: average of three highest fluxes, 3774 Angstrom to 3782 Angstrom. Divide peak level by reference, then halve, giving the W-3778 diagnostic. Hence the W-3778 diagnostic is 0.49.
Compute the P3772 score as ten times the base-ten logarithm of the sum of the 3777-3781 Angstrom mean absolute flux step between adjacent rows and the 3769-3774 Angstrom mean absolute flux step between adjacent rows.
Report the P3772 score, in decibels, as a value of -6.6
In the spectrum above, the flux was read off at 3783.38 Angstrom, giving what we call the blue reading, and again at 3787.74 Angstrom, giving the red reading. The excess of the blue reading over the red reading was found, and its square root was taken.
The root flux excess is 0.7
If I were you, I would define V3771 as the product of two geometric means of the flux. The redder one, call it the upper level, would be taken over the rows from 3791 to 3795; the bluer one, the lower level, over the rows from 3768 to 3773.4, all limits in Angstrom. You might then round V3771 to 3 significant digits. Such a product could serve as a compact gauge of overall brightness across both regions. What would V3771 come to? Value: 218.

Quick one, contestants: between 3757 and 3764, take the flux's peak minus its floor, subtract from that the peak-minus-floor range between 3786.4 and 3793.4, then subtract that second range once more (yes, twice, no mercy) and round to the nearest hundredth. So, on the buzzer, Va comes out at 0.07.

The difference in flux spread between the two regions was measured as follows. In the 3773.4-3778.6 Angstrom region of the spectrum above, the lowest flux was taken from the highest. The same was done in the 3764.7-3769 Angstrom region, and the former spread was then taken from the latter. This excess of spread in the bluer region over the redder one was -0.14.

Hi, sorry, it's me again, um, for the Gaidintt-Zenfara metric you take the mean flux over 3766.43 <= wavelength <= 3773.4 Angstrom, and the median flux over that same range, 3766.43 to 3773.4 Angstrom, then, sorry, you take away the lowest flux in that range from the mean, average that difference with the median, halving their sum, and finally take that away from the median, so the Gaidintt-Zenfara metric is 7.40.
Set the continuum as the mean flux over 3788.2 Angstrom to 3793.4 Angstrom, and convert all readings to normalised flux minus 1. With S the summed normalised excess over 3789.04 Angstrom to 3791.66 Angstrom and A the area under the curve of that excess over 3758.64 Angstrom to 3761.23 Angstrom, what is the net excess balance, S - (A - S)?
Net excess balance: -0.17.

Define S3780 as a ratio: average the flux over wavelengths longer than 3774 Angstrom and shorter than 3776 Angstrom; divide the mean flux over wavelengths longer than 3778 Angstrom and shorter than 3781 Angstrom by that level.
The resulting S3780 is 1.03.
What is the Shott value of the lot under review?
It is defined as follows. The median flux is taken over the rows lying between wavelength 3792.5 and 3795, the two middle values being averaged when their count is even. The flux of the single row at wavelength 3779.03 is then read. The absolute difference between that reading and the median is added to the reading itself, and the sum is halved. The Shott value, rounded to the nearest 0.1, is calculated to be 7.8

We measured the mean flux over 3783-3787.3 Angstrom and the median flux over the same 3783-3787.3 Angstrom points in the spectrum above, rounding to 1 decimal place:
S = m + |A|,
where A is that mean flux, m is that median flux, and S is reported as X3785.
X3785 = 29.8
